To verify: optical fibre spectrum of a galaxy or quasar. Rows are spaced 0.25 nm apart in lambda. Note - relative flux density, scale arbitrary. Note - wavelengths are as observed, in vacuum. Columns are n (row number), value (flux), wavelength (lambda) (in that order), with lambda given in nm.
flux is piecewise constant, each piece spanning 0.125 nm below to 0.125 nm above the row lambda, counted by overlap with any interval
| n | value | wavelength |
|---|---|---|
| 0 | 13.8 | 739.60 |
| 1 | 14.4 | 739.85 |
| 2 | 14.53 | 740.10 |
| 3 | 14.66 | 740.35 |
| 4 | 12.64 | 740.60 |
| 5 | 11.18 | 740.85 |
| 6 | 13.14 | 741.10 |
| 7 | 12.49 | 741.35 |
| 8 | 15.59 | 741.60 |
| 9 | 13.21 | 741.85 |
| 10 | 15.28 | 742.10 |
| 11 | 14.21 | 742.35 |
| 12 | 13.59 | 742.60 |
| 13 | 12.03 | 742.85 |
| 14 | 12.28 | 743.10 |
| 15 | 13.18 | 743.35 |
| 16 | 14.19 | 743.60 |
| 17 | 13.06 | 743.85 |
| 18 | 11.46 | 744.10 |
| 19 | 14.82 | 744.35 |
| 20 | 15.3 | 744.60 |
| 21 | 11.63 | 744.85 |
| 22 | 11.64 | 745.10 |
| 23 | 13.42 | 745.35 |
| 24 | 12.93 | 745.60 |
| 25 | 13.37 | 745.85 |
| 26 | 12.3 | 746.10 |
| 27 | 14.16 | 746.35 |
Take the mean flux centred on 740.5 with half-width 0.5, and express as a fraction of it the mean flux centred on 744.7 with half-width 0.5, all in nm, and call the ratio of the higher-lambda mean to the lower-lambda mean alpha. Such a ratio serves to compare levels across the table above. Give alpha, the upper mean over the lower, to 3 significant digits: 1.01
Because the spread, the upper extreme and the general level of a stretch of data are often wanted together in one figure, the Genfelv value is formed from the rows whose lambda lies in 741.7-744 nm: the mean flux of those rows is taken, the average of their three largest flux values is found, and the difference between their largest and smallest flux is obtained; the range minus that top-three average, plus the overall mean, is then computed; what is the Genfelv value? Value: 2.14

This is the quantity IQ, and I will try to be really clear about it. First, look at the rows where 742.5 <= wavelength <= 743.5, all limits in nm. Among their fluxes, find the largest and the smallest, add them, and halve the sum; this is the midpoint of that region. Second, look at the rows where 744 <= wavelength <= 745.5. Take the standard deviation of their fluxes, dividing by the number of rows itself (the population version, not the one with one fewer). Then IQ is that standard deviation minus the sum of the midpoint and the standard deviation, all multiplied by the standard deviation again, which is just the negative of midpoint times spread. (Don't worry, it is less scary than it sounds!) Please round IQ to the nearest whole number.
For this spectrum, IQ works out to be -20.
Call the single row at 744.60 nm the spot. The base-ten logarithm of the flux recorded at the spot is 1.185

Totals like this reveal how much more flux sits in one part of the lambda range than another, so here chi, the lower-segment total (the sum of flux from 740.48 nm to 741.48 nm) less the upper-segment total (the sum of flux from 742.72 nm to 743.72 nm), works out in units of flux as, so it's -2.2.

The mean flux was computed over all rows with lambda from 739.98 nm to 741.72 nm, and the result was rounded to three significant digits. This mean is 13.5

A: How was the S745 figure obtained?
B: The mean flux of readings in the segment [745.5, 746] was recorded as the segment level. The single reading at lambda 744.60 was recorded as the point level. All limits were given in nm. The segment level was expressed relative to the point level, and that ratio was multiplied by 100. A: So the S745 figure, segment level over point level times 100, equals 86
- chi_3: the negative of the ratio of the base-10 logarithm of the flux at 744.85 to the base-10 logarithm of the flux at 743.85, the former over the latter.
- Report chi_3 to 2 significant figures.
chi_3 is -0.95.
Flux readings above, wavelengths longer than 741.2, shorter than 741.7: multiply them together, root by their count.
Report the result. 14.0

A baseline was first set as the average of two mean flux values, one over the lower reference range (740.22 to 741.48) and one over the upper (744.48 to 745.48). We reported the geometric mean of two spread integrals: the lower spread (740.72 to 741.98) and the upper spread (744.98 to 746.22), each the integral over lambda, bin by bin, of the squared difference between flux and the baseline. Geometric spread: 1.3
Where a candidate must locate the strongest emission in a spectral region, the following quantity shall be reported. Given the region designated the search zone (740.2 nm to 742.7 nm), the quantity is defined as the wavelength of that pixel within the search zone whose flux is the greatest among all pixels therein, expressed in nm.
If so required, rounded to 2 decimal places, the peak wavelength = 741.60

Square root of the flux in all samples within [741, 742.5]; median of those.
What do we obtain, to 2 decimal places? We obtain 3.70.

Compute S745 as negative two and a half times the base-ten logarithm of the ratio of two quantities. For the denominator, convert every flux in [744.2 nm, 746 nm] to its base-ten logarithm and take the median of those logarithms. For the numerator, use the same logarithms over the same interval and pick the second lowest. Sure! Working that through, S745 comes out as 0.060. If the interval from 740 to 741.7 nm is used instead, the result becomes 0.022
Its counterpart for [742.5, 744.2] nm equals 0.035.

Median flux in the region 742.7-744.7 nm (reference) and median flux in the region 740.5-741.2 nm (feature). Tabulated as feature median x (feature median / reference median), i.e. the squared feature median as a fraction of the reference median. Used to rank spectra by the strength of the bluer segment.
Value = 12.2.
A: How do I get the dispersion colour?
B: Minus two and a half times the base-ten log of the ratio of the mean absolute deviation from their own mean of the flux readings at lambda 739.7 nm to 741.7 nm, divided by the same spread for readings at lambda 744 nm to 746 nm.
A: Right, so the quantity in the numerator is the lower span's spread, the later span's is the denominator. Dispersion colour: -0.1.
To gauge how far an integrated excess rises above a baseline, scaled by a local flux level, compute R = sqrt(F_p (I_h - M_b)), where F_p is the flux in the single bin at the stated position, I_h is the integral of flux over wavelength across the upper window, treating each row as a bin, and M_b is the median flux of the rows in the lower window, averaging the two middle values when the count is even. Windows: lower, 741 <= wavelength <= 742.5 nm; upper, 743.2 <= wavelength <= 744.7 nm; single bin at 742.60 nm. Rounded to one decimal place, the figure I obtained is 9.6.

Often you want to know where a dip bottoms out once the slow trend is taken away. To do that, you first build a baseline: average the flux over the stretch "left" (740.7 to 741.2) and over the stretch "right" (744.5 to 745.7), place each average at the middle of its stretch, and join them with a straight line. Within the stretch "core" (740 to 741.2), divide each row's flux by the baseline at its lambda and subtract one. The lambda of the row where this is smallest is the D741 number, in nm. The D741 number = 740.85 nm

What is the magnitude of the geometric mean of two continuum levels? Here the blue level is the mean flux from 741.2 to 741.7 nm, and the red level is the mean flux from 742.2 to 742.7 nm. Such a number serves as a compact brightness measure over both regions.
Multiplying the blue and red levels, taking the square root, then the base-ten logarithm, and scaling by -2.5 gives -2.86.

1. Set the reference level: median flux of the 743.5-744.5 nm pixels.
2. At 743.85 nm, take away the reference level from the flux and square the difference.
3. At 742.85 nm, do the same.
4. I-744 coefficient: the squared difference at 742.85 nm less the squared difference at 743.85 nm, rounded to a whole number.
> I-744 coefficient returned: 2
